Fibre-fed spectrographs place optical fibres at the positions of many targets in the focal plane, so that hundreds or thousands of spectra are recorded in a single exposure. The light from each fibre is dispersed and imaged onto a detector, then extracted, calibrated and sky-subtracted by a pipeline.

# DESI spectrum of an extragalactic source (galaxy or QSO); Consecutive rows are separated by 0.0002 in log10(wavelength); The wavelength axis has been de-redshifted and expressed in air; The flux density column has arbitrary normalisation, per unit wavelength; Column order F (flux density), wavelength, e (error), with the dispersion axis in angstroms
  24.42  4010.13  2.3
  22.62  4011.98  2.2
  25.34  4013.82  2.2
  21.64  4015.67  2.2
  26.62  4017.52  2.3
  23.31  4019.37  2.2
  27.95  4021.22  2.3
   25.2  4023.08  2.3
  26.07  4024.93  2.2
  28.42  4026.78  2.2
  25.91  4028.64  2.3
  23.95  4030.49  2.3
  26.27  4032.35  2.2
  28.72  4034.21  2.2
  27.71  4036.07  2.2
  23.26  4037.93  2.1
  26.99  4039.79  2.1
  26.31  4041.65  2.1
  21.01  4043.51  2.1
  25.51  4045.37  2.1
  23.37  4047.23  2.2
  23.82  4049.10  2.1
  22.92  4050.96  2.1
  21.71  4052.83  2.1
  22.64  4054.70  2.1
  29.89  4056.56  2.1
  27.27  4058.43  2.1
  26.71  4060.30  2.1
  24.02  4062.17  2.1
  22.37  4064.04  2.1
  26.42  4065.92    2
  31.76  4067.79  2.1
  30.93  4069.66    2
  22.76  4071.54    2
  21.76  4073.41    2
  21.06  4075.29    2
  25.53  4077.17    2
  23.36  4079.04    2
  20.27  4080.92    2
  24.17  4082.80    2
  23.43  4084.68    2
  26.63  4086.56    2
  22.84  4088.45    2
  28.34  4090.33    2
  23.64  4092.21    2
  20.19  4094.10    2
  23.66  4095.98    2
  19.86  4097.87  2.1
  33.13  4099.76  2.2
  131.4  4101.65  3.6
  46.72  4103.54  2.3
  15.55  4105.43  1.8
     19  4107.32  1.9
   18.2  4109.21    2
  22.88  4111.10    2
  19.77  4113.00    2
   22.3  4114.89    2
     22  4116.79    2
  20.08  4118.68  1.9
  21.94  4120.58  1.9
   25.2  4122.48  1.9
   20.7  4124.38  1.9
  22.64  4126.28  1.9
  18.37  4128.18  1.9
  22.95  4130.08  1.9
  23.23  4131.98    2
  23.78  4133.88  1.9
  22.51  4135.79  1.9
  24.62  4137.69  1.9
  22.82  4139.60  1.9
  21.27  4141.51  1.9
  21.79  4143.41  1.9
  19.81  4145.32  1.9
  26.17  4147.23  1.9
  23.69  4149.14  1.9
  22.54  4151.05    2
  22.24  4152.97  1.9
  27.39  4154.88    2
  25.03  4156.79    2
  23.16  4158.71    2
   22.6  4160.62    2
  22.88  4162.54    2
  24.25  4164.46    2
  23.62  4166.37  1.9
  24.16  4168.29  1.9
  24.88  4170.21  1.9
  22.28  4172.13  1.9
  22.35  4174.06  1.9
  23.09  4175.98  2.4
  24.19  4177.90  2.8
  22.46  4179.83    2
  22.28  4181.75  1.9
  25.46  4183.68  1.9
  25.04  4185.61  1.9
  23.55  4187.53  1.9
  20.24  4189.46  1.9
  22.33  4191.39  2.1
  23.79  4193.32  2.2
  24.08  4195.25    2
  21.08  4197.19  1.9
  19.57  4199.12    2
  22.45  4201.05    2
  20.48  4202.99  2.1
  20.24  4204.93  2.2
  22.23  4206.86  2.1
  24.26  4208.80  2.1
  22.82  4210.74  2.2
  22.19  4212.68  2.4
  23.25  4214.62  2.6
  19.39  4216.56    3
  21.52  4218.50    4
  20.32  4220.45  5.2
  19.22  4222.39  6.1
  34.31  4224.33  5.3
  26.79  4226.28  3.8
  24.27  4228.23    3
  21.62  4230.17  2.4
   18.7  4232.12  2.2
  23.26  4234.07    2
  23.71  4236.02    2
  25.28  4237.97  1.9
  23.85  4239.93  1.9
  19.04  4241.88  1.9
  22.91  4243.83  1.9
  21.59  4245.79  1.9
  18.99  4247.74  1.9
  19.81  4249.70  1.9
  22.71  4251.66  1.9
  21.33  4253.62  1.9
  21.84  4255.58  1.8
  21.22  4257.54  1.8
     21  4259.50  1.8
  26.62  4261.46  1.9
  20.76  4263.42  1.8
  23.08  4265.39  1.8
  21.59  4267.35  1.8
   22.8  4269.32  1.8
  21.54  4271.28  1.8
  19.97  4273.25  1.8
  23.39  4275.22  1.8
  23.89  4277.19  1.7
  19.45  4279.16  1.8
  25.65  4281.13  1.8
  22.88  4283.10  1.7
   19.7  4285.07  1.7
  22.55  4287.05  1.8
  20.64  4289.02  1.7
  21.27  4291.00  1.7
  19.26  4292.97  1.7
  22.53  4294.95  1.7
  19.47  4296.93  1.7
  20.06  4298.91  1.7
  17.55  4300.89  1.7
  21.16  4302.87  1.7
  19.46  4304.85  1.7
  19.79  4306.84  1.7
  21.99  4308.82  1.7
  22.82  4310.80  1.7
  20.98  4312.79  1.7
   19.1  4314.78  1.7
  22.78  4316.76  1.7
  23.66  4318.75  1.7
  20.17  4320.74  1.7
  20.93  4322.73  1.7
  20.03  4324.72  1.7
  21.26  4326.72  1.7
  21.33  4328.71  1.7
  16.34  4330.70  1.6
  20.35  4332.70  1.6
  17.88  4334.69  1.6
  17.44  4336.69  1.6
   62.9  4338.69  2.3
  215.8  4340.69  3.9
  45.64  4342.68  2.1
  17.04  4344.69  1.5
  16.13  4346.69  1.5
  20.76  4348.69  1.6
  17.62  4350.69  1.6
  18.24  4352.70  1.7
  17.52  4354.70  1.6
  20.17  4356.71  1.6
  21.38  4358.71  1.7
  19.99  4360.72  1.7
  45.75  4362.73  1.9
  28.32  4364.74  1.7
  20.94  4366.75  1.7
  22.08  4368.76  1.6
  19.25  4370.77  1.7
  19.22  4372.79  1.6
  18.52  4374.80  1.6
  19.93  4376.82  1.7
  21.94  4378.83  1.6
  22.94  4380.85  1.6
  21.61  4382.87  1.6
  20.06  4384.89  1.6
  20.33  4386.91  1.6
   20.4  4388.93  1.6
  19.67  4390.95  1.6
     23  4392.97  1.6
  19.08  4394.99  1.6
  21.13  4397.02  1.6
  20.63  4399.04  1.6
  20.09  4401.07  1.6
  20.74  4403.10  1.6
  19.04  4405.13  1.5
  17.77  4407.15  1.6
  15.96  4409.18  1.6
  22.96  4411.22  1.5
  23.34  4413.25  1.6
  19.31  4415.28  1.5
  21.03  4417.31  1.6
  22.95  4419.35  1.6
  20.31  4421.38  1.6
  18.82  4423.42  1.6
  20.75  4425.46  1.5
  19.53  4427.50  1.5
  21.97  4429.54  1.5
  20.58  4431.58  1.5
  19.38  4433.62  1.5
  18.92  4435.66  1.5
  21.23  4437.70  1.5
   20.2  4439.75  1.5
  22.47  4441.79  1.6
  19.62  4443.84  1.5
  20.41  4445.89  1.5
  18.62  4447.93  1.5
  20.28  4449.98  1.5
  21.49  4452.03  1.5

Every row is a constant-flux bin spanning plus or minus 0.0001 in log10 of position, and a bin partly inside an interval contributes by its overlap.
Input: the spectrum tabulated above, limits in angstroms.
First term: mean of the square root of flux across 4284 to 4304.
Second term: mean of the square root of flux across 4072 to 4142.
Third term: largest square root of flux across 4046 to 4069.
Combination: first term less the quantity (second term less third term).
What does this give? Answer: 5.2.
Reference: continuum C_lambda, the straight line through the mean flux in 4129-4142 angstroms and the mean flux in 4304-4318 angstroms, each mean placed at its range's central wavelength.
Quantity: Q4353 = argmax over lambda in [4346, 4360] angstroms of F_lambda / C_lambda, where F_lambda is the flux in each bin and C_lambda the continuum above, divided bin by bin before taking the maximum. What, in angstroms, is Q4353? 4358.71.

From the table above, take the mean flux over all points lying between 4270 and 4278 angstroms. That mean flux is 22.2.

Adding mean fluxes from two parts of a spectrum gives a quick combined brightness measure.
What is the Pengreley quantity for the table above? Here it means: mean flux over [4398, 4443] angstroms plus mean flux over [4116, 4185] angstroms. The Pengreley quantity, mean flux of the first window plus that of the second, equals 43.4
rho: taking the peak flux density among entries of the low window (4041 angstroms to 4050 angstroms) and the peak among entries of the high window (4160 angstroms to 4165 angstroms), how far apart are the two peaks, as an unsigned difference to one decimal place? 2.1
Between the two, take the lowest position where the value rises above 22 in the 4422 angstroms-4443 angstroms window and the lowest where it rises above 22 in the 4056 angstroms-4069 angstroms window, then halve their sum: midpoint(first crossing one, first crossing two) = 4249.2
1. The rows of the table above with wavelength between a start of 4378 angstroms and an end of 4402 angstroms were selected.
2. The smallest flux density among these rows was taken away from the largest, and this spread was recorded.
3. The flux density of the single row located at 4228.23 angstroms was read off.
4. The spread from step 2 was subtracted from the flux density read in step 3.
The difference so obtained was 20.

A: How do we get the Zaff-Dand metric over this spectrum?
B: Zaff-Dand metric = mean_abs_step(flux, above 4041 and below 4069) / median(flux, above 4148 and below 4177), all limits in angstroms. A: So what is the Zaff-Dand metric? 0.12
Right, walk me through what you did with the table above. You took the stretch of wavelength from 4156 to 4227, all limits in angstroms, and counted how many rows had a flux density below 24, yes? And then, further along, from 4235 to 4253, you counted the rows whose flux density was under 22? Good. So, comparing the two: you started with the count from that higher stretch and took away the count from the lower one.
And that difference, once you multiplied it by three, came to -66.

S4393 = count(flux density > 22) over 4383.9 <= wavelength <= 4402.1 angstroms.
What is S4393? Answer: 1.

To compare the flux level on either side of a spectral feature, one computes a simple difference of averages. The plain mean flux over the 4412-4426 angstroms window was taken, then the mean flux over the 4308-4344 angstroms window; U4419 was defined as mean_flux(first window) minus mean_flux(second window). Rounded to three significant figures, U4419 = -14.1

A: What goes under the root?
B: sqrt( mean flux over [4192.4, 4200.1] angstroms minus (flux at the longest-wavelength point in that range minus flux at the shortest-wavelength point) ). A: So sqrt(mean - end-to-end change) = 5.13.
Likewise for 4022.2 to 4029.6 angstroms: 5.07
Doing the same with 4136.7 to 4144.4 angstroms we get 5.05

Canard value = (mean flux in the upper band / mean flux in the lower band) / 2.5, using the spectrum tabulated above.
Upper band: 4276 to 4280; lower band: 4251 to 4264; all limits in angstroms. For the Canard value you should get 0.39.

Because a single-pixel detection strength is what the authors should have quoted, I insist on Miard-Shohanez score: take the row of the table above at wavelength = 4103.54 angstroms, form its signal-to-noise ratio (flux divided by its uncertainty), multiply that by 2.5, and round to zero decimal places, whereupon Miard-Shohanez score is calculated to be 51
